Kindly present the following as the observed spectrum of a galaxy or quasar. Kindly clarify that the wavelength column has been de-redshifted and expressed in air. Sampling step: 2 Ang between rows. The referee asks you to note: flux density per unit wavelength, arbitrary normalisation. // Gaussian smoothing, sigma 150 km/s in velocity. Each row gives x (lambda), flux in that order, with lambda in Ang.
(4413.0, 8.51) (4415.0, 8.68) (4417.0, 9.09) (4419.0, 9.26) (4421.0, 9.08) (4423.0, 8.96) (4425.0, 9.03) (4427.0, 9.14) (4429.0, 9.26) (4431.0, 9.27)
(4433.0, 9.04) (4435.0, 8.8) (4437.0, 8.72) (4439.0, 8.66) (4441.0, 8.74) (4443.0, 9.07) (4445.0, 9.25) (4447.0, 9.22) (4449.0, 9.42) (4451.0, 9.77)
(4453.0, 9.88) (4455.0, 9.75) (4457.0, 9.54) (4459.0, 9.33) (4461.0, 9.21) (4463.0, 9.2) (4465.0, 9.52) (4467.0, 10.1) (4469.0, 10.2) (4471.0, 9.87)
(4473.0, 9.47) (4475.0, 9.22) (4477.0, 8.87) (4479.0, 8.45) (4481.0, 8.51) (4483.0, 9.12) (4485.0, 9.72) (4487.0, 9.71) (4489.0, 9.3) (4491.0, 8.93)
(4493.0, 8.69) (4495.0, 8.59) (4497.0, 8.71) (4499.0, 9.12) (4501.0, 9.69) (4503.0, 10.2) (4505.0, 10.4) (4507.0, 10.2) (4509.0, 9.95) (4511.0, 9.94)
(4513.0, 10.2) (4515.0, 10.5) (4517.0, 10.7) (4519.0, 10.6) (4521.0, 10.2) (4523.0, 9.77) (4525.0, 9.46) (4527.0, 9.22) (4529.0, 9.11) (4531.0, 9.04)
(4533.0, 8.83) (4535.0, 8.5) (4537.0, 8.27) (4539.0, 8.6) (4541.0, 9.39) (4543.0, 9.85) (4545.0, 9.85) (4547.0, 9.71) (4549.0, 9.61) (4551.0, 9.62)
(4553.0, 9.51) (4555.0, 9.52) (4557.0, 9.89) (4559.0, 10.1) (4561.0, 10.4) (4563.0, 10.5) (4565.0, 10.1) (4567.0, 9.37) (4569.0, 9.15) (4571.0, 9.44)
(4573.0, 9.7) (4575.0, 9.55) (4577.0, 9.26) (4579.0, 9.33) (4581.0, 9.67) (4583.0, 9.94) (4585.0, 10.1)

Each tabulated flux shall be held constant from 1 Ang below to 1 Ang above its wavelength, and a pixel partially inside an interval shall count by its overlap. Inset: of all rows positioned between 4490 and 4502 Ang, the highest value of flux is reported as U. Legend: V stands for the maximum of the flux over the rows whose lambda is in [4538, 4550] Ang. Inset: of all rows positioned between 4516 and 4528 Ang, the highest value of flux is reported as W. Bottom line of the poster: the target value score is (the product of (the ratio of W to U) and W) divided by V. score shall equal 1.20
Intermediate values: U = 9.69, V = 9.85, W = 10.7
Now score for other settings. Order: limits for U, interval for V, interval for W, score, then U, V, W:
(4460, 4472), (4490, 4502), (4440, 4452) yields 0.97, 10.2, 9.69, 9.77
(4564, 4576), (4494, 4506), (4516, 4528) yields 1.09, 10.1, 10.4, 10.7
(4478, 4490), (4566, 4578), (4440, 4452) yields 1.01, 9.72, 9.7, 9.77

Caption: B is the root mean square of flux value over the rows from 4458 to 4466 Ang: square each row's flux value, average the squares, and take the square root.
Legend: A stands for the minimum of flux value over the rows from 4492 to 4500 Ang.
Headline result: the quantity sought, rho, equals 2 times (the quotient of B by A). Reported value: 2.17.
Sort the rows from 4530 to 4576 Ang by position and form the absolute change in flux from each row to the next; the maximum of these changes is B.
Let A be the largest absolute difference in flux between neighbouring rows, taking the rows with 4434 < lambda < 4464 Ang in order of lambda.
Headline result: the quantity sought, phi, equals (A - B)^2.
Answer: 0.194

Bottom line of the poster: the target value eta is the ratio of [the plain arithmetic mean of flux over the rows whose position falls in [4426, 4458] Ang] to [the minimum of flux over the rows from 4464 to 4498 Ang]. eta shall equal 1.09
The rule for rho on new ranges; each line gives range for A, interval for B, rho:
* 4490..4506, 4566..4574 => 2.19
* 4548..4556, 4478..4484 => 1.83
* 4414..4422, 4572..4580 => 2.18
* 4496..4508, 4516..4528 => 2.30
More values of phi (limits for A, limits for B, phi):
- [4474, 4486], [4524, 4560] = 0.032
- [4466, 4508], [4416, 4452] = 0.068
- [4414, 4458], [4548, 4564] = 0.002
